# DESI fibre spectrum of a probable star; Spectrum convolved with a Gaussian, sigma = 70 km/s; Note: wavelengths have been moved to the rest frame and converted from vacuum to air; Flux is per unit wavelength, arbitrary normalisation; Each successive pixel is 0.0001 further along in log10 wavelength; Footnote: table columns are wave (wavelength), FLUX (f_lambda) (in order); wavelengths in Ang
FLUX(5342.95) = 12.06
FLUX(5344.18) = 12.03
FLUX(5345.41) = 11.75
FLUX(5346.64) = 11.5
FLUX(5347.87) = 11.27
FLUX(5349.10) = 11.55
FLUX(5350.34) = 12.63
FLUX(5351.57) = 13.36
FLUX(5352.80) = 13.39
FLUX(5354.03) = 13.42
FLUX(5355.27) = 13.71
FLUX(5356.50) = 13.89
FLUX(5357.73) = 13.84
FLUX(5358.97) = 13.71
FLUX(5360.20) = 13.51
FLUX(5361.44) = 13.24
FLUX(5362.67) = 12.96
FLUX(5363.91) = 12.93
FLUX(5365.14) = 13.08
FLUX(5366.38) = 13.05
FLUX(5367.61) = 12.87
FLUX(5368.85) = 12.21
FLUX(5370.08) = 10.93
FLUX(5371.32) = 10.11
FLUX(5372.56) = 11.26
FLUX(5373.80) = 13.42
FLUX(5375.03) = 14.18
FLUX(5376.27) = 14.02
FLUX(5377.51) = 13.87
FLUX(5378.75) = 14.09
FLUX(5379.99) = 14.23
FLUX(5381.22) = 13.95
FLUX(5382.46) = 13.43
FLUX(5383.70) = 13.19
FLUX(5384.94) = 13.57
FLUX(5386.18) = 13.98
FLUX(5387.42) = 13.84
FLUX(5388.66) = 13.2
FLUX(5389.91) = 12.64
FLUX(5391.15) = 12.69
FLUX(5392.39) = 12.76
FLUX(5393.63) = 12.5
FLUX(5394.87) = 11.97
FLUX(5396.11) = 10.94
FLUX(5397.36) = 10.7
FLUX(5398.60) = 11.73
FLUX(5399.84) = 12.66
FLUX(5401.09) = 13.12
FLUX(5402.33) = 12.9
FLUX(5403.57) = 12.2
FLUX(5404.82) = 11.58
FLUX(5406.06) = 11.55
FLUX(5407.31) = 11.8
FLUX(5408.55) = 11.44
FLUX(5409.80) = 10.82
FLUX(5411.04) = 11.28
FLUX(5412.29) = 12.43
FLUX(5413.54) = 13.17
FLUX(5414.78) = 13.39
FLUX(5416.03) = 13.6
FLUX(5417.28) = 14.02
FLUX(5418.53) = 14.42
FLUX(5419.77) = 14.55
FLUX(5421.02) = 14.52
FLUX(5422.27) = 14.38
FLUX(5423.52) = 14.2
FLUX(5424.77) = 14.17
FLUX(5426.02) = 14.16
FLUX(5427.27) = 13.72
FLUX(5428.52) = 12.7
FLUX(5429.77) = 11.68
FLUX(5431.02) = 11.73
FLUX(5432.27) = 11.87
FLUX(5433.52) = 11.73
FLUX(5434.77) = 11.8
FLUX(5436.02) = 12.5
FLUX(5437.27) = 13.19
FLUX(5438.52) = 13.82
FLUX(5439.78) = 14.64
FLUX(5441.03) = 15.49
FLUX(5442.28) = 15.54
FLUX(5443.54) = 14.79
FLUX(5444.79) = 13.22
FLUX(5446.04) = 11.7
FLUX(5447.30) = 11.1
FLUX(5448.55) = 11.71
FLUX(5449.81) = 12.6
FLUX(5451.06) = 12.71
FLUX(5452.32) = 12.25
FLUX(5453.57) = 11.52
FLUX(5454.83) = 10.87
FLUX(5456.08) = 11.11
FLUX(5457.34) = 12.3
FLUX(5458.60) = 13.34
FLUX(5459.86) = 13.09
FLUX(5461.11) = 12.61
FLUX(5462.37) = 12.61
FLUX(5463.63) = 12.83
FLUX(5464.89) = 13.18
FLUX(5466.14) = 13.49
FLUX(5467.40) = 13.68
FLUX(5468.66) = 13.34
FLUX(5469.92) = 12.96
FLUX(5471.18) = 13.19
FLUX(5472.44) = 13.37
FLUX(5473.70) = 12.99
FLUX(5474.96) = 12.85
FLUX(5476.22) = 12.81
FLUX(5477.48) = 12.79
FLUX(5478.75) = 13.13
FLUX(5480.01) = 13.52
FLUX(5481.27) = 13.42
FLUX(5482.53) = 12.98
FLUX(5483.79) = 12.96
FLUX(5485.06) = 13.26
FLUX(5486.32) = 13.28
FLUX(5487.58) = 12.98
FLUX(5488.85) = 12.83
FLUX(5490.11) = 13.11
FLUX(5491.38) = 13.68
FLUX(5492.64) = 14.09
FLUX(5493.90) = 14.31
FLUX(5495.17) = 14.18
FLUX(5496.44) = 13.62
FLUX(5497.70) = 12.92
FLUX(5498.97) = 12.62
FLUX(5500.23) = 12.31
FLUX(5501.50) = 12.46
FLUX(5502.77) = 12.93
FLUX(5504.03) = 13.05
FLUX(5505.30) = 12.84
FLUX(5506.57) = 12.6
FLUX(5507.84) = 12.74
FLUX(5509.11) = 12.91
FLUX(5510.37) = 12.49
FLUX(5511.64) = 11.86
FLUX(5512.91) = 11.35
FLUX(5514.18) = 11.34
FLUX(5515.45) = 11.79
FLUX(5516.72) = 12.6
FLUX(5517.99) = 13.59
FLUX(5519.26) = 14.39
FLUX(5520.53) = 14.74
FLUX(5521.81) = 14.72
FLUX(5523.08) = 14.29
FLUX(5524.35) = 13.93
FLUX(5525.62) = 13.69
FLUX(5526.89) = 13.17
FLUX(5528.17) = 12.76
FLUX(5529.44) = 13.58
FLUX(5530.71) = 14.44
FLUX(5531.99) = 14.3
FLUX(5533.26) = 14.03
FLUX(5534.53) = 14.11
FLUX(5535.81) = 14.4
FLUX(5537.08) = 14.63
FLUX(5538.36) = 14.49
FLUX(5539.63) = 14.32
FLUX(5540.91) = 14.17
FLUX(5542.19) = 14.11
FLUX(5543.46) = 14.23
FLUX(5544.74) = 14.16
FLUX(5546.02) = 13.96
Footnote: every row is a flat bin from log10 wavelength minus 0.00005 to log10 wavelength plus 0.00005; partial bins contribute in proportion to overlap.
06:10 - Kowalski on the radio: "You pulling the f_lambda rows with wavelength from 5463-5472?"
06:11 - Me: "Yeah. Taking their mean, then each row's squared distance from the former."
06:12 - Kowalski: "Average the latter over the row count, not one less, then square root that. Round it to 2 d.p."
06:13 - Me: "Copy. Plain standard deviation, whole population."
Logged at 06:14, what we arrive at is 0.27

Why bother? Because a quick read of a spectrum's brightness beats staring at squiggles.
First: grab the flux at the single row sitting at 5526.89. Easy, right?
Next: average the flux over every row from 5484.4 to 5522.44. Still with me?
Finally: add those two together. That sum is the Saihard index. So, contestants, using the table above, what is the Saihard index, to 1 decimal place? 26.2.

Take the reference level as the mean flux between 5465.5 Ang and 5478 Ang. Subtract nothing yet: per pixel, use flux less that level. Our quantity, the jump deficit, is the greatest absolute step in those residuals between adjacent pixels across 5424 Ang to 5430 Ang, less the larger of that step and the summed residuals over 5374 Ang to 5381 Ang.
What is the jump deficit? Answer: -3.6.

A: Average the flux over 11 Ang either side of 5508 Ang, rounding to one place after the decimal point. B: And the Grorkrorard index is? 12.5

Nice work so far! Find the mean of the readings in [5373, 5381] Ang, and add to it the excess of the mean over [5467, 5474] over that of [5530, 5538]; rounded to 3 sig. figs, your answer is 12.9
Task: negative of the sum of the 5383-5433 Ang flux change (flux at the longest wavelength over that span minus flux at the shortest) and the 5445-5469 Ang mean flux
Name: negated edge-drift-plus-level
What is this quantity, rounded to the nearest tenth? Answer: -11.1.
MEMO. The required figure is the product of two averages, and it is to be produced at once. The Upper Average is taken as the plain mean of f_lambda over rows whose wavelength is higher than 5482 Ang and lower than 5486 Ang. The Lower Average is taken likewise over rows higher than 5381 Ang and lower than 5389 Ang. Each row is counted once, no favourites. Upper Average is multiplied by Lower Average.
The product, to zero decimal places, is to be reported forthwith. 178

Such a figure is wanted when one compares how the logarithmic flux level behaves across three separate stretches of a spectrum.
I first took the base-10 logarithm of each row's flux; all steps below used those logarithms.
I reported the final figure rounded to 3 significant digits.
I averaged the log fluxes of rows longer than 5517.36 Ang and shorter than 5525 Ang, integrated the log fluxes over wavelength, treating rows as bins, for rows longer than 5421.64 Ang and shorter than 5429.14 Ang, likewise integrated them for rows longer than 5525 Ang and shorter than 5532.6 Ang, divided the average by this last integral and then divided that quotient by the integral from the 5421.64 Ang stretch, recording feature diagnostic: 0.0156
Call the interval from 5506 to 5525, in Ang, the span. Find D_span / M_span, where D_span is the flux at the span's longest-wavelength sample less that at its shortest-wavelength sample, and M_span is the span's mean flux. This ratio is 0.10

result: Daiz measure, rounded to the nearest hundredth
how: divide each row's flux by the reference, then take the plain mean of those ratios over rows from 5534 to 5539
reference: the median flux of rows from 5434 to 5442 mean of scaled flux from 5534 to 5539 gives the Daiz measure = 1.07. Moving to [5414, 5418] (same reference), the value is 1.01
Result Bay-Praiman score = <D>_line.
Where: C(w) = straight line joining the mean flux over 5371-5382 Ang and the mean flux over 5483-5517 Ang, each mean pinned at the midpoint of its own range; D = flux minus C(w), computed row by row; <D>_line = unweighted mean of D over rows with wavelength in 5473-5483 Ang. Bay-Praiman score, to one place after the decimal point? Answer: 0.1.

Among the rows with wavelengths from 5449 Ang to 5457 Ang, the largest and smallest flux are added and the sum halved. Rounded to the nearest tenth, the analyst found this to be 11.8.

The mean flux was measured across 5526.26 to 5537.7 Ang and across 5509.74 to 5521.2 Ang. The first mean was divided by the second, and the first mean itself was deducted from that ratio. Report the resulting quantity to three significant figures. -12.8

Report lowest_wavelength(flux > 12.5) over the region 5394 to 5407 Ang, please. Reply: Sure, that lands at 5399.84 Ang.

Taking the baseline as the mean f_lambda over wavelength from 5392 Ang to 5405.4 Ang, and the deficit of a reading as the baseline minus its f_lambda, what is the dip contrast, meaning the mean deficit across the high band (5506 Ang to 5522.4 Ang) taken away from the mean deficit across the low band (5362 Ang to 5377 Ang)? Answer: 0.3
